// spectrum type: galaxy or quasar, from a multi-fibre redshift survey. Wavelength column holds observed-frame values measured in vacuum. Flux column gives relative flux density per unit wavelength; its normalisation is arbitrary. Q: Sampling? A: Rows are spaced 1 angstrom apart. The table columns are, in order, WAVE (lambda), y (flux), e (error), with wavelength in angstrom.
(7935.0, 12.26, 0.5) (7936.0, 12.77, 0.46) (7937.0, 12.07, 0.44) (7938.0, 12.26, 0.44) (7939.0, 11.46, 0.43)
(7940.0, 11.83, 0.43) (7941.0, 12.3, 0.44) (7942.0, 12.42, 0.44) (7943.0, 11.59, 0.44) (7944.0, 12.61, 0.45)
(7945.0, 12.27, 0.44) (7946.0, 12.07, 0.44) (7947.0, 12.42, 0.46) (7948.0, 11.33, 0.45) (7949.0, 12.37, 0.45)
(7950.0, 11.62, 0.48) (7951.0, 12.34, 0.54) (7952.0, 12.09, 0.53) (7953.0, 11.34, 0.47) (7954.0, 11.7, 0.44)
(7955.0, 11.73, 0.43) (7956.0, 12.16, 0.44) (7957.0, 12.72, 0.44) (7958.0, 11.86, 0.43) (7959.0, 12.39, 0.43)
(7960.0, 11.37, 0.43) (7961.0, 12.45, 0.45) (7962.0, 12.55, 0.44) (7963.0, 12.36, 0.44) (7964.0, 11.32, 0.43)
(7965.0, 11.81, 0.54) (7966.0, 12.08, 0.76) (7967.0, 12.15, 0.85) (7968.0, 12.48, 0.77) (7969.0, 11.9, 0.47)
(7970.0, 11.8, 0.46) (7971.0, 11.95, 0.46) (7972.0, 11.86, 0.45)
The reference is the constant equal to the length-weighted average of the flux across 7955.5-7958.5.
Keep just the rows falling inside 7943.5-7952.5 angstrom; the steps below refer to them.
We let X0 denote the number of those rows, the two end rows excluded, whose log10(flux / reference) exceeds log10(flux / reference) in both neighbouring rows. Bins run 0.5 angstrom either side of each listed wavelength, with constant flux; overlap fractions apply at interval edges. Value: 3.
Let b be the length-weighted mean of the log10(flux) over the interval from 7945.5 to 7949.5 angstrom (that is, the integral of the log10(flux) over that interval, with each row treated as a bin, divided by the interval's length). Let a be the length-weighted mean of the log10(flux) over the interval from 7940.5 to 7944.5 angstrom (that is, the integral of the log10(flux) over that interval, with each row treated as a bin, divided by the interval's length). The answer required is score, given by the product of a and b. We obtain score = 1.175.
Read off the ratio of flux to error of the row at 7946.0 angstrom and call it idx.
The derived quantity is 27.4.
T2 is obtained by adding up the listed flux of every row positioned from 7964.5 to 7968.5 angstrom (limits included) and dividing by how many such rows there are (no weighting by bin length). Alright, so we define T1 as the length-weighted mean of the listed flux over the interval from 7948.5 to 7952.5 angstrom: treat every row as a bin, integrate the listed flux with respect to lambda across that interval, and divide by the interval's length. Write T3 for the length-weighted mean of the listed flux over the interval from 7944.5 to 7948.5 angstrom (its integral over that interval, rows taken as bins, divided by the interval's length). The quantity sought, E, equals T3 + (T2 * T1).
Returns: 159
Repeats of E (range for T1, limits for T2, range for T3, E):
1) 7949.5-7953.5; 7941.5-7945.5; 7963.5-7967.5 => 157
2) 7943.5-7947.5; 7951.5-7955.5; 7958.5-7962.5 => 157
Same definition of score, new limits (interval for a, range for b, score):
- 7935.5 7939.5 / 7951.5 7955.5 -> 1.158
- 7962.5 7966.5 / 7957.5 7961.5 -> 1.161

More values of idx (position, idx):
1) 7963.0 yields 28.1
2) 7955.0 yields 27.3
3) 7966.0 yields 15.9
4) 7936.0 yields 27.8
